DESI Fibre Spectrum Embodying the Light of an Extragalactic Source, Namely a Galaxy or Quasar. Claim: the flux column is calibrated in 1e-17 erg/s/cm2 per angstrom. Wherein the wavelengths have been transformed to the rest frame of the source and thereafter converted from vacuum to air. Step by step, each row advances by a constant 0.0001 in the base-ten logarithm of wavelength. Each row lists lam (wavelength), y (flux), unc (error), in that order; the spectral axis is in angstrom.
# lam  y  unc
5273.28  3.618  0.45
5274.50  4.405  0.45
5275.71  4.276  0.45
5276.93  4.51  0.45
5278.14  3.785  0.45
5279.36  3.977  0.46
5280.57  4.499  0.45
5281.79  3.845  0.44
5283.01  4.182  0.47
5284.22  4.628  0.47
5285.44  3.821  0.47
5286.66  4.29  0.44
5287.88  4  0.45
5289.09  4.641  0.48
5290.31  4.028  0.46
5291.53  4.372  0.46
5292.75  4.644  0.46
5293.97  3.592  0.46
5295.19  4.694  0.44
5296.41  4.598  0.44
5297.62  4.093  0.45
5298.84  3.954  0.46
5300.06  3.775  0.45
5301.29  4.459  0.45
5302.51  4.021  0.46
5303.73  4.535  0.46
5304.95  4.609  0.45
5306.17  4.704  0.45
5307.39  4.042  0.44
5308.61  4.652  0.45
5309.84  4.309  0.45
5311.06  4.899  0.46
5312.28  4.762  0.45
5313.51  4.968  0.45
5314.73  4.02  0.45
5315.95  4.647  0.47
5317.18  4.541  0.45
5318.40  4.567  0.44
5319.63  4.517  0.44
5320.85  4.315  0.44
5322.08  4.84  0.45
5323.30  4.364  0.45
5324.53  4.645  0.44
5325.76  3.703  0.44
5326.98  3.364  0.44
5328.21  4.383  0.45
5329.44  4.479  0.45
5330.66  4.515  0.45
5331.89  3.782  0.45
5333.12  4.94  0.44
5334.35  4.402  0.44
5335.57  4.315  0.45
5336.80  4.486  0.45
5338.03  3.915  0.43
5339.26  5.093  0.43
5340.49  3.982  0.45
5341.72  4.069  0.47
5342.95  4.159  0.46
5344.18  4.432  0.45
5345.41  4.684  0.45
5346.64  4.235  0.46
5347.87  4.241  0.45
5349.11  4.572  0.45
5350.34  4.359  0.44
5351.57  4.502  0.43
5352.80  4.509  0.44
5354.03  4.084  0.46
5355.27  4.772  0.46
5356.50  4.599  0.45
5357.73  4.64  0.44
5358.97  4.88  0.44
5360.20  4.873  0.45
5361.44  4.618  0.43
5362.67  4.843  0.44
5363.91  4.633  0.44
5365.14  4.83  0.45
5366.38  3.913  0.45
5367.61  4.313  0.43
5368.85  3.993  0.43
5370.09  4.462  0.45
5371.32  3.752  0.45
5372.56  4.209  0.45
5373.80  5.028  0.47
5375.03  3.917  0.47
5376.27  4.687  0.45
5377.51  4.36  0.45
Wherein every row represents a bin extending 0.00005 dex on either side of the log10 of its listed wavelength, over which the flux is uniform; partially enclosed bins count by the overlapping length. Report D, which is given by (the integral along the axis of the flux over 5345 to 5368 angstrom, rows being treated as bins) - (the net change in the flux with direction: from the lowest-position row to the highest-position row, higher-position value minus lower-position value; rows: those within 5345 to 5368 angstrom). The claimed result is 104.6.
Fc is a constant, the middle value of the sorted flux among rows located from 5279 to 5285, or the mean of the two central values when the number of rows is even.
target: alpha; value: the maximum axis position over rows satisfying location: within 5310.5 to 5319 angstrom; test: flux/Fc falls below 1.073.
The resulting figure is 5314.73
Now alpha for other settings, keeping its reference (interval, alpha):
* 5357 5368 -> 5367.61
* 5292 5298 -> 5297.62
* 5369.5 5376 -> 5375.03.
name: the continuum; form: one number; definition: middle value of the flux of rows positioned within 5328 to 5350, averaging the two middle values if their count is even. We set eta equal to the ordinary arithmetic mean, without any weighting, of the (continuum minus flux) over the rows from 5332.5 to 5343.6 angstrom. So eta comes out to 0.02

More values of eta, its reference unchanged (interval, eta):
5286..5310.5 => 0.09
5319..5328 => 0.14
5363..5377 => 0.05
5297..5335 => 0.01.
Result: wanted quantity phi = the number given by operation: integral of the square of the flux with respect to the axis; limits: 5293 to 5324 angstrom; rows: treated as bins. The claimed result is 610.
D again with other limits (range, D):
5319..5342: 99.9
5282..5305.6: 100.0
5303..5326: 104.7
